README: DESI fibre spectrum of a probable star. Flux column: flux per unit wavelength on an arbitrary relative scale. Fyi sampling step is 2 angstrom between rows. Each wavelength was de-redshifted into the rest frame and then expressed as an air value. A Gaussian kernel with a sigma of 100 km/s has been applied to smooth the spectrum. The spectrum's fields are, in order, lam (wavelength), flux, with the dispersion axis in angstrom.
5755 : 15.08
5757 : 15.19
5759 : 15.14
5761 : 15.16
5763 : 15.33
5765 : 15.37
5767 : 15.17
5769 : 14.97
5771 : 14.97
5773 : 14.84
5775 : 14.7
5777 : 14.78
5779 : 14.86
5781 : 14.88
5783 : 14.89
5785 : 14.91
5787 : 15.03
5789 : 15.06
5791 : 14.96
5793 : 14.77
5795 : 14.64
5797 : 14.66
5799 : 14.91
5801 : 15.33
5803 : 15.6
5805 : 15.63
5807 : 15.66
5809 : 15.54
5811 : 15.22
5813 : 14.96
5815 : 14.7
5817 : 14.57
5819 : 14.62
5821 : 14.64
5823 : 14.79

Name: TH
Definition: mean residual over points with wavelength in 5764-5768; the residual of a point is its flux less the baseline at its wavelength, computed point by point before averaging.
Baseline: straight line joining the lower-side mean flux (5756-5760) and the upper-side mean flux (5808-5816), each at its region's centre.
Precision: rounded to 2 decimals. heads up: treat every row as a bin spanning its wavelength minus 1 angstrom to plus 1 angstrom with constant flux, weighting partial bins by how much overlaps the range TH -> 0.11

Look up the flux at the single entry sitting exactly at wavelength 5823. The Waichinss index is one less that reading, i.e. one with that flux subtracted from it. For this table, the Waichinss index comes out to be -13.8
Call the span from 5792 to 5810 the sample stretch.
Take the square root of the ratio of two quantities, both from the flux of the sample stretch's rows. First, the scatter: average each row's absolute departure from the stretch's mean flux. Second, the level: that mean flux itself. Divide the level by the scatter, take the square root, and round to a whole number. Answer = 6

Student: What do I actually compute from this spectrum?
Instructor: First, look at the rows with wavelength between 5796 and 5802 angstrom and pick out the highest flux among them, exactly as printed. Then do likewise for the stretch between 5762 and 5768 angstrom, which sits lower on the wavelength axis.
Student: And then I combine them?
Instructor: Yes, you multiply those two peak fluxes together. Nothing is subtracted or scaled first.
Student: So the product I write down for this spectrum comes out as 236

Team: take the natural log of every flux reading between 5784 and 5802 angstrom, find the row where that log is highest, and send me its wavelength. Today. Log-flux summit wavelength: 5801 angstrom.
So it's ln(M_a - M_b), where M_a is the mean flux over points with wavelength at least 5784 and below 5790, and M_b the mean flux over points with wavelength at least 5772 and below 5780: -1.58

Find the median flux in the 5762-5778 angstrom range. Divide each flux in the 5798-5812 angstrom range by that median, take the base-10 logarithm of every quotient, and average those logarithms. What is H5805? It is 0.0126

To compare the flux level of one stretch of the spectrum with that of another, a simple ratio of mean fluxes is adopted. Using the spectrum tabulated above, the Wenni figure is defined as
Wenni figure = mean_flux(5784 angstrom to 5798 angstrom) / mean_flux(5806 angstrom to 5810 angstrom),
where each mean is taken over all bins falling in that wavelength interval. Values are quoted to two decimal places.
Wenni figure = 0.95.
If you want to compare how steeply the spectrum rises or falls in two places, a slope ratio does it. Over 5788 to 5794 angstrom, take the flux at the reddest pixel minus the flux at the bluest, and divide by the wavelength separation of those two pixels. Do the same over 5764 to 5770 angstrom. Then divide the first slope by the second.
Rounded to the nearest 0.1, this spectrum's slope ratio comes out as 0.7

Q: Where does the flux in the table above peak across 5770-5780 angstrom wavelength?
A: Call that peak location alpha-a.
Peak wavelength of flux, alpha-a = 5771 angstrom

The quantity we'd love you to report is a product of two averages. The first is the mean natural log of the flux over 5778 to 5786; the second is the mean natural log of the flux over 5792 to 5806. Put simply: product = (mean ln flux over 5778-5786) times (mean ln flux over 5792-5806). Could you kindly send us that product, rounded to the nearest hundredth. 7.33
